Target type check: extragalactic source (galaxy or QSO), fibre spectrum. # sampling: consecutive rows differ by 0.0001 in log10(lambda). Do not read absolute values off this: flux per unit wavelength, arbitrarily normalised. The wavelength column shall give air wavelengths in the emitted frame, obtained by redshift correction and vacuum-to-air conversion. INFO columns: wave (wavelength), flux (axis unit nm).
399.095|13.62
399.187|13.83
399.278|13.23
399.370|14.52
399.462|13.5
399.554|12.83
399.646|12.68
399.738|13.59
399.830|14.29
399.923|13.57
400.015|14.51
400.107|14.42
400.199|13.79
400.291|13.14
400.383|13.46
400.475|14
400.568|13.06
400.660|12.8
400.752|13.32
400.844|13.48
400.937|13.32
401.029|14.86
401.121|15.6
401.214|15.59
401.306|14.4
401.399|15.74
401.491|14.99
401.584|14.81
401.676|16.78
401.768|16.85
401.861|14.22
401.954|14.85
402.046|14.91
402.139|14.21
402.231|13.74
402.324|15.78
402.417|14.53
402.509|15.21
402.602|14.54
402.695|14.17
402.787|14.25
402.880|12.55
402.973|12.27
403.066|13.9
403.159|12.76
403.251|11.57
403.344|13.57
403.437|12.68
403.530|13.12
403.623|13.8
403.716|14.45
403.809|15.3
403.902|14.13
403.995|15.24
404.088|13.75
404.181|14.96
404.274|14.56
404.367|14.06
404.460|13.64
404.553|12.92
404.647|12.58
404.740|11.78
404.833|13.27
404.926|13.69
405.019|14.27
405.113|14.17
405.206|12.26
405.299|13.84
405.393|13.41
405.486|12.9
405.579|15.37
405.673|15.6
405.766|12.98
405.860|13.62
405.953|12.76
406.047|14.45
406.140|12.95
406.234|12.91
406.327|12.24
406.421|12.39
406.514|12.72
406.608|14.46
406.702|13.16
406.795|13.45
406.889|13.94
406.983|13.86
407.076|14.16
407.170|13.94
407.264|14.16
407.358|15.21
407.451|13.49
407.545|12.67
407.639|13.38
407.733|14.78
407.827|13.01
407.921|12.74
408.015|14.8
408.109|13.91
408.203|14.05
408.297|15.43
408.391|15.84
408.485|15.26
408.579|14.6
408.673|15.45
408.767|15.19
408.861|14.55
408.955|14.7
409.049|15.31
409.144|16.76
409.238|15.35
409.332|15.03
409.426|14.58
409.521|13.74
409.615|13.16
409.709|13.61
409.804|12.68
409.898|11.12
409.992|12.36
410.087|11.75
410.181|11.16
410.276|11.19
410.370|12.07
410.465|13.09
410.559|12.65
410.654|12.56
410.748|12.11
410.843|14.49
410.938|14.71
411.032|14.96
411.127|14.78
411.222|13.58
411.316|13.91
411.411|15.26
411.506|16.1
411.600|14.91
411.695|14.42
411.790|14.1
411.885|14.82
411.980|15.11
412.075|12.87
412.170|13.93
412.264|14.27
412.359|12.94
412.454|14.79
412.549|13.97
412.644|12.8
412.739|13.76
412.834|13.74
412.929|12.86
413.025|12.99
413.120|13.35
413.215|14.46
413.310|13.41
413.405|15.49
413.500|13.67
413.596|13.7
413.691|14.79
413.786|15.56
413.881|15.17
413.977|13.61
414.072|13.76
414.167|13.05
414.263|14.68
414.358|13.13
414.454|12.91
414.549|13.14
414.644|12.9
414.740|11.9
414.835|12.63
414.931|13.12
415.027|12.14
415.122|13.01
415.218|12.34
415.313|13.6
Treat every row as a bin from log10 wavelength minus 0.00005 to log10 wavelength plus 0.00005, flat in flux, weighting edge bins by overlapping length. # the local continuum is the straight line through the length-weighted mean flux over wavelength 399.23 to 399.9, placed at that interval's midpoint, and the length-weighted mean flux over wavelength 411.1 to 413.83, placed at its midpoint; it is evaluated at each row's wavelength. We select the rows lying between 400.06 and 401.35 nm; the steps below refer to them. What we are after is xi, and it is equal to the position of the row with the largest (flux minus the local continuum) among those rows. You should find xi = 401.121 nm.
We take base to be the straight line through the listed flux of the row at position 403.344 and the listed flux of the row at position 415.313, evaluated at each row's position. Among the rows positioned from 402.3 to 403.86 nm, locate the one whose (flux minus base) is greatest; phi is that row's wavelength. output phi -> 402.324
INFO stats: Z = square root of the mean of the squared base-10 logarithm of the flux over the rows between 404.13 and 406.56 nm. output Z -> 1.13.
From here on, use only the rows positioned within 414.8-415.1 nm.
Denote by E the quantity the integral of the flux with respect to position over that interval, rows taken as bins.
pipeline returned 3.79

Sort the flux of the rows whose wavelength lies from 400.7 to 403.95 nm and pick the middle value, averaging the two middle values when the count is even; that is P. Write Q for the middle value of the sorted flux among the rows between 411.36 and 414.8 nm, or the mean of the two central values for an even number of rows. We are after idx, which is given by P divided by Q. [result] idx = 1.04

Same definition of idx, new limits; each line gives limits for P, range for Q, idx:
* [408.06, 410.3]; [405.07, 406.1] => 1.07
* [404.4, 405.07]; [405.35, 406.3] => 1.01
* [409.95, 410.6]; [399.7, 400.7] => 0.89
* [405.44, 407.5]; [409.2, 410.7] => 1.07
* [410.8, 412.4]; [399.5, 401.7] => 1.04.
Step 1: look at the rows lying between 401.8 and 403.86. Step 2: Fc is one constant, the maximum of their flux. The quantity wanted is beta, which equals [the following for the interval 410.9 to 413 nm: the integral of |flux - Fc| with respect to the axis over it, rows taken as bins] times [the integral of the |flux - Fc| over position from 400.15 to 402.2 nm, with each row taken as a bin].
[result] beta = 10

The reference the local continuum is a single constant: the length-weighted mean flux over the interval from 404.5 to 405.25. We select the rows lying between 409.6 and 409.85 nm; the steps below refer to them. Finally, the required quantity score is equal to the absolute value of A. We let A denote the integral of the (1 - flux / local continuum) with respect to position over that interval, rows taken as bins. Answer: 0.001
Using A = 0.00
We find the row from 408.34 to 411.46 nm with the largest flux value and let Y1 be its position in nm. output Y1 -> 409.144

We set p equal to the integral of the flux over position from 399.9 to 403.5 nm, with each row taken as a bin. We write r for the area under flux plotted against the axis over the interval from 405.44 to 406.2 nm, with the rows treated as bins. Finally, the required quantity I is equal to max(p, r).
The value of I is 51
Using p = 51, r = 10.5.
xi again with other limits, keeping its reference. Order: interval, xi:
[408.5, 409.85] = 409.144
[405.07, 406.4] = 405.673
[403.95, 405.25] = 403.995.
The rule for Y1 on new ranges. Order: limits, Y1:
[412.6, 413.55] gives 413.405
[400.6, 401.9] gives 401.768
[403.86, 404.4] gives 403.995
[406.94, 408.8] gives 408.391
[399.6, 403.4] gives 401.768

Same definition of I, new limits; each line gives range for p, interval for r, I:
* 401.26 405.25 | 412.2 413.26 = 56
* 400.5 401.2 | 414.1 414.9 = 10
